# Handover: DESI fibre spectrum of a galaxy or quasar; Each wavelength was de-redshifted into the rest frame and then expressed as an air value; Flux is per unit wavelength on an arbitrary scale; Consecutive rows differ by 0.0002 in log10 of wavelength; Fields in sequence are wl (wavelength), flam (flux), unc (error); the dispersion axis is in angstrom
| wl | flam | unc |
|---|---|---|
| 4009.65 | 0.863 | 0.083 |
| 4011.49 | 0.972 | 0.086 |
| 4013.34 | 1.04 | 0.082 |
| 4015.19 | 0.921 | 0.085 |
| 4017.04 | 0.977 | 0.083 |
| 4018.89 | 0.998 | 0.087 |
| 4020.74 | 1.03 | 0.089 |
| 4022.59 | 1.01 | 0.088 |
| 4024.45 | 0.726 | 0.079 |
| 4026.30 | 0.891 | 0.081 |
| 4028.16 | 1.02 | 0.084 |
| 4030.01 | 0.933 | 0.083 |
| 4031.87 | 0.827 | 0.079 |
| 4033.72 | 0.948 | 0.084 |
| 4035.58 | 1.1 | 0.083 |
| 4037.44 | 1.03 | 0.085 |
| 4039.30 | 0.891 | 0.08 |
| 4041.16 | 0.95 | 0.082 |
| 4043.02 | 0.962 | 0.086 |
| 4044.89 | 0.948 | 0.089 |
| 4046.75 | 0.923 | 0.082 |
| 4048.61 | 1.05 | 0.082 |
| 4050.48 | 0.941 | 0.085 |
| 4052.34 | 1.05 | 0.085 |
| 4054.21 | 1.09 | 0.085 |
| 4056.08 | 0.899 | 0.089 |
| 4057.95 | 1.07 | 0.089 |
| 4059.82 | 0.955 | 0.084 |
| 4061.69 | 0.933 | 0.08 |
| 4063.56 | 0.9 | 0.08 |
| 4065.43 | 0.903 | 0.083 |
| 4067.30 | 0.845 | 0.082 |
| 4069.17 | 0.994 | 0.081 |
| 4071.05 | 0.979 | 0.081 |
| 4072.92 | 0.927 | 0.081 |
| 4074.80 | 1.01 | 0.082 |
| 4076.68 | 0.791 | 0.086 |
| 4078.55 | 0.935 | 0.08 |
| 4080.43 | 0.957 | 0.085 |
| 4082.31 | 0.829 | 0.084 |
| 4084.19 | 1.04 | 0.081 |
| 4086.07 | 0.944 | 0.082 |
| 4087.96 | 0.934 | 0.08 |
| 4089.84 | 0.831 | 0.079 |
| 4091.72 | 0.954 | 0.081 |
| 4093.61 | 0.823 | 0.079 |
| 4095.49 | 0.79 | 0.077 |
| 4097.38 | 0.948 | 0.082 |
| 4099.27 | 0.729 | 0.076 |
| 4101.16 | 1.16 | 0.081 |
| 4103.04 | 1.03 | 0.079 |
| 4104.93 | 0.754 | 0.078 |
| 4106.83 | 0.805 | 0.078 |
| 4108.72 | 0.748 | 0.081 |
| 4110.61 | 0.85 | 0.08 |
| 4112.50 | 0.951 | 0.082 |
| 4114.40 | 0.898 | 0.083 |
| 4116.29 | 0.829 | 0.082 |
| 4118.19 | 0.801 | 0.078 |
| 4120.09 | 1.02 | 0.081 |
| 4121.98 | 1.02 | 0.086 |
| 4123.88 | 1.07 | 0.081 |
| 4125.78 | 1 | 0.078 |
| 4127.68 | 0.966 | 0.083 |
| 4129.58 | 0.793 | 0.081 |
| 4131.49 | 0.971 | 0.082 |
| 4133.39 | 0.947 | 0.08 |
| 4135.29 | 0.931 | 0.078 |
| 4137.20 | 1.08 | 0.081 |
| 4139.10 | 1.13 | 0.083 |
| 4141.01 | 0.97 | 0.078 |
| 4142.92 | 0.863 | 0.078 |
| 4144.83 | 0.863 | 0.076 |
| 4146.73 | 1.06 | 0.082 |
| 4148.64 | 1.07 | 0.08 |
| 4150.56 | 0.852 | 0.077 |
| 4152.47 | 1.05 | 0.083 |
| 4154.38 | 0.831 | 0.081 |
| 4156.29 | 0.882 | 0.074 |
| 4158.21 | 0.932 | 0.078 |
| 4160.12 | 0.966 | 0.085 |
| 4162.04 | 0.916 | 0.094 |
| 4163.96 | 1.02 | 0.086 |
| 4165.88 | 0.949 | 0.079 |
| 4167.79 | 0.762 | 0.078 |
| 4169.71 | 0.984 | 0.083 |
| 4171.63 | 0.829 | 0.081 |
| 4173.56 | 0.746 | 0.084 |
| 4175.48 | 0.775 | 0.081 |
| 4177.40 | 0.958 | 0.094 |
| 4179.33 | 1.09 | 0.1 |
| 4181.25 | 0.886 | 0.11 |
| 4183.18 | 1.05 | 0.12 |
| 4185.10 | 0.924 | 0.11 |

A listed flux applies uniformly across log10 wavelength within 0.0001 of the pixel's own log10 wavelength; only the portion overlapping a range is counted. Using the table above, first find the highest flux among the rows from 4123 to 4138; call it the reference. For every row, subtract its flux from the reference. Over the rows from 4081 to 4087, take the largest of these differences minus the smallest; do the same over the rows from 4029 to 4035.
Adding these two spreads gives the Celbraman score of 0.3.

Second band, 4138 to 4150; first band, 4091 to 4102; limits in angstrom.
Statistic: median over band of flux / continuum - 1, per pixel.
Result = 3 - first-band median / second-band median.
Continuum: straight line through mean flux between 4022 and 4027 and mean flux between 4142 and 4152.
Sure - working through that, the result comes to 3.4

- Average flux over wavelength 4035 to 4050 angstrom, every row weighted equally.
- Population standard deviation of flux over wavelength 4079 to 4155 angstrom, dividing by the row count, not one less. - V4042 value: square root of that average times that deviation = 0.33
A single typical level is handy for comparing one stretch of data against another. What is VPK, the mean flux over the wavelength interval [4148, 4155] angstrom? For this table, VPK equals 0.951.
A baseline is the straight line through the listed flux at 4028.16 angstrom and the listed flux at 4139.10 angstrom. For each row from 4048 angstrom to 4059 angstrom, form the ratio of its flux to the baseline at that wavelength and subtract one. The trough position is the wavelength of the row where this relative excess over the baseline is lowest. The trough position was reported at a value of 4056.08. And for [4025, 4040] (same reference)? 4031.87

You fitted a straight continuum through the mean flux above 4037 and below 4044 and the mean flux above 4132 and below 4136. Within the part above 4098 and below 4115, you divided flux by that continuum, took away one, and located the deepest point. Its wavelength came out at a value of 4099.27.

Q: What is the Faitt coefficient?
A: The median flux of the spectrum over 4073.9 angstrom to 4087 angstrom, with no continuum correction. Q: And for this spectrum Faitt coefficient 0.944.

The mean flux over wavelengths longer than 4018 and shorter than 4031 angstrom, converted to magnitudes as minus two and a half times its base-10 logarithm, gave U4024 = 0.06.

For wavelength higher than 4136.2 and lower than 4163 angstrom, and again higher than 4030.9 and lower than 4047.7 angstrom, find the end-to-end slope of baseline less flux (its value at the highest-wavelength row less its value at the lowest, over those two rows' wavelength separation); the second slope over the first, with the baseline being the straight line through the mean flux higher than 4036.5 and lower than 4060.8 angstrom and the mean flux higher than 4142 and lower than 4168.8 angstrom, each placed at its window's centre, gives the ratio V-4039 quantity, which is -1.1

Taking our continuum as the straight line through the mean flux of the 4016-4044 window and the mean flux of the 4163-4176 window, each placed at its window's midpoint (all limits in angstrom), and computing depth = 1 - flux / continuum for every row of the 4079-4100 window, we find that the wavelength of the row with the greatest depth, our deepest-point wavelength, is 4099.27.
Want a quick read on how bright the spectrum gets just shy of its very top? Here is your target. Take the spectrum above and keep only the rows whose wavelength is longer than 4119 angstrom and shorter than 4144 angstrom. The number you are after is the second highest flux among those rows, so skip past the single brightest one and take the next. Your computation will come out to 1.08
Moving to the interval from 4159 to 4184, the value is 1.05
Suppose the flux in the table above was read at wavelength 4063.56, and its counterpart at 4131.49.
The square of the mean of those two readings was 0.88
